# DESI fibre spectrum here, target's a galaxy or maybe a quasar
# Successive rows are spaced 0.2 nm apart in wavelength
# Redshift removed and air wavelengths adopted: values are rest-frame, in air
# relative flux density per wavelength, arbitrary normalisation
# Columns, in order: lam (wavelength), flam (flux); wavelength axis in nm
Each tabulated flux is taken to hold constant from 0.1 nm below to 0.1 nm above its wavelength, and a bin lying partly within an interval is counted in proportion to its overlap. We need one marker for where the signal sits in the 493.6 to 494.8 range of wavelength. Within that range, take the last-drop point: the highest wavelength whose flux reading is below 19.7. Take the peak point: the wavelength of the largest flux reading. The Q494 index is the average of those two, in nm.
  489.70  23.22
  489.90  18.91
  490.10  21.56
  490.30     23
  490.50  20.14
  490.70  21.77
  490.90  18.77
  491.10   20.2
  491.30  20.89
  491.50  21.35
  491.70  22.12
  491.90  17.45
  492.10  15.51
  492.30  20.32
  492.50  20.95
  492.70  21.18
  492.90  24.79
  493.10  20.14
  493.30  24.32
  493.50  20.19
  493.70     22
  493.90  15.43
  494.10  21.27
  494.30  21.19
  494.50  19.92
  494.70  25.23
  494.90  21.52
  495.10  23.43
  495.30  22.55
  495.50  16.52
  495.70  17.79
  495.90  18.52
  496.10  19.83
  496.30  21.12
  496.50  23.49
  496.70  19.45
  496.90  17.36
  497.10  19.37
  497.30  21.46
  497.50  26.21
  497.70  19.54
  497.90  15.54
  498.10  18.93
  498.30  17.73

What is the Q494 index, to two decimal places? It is 494.30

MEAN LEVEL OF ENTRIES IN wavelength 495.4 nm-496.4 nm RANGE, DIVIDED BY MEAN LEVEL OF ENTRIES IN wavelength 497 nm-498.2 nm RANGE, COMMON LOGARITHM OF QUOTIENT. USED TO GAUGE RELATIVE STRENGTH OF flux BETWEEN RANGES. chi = -0.032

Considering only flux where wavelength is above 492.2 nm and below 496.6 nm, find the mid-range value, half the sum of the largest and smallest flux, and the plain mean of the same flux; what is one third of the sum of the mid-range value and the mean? 13.8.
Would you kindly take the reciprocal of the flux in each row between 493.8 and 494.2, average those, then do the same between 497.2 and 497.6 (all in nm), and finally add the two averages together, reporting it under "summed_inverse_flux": 0.098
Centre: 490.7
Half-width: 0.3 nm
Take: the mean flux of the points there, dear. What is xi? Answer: 20.2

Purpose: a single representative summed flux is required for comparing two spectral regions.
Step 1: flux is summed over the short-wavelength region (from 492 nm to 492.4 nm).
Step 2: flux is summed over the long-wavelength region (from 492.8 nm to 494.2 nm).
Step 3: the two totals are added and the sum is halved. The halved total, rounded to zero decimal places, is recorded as 92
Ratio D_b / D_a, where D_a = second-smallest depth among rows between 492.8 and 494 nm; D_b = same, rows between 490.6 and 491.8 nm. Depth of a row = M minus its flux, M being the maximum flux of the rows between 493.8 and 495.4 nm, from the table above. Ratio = 3.8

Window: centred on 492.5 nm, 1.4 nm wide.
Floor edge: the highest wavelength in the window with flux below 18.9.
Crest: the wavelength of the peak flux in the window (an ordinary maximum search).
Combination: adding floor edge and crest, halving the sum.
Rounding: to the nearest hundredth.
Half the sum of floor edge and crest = 492.50 nm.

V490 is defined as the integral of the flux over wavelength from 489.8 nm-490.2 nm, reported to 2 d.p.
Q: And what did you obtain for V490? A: 8.09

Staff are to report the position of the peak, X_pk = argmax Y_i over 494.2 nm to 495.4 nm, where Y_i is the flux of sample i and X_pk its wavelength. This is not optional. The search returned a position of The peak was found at 494.70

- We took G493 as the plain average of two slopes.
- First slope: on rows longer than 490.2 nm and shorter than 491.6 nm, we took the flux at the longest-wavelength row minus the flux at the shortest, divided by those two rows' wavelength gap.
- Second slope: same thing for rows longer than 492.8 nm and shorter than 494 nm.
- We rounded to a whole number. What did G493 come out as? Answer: -5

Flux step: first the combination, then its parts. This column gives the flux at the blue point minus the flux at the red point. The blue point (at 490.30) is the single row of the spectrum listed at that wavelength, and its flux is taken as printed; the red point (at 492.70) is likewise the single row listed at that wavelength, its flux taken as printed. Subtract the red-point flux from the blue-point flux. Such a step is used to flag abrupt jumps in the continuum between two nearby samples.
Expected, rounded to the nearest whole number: 2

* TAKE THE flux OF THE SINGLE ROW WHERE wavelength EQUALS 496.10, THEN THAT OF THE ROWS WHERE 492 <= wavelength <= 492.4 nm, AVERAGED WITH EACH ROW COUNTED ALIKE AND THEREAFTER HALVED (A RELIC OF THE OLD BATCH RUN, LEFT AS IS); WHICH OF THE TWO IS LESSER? 9.0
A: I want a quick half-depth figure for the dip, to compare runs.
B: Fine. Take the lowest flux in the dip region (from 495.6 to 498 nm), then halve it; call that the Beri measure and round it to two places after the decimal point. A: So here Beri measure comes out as 7.77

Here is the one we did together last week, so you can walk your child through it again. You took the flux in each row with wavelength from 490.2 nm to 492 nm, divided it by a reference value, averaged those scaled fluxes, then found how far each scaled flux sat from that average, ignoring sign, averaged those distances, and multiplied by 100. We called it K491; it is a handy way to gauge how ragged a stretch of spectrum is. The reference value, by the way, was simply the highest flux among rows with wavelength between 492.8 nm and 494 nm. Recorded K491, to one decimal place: 5.4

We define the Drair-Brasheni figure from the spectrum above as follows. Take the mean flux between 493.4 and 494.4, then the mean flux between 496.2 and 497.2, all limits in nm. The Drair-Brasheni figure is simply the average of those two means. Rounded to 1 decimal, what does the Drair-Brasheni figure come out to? 20.1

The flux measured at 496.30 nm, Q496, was 21.12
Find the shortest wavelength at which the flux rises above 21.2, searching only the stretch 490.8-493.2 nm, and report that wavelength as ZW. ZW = 491.50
